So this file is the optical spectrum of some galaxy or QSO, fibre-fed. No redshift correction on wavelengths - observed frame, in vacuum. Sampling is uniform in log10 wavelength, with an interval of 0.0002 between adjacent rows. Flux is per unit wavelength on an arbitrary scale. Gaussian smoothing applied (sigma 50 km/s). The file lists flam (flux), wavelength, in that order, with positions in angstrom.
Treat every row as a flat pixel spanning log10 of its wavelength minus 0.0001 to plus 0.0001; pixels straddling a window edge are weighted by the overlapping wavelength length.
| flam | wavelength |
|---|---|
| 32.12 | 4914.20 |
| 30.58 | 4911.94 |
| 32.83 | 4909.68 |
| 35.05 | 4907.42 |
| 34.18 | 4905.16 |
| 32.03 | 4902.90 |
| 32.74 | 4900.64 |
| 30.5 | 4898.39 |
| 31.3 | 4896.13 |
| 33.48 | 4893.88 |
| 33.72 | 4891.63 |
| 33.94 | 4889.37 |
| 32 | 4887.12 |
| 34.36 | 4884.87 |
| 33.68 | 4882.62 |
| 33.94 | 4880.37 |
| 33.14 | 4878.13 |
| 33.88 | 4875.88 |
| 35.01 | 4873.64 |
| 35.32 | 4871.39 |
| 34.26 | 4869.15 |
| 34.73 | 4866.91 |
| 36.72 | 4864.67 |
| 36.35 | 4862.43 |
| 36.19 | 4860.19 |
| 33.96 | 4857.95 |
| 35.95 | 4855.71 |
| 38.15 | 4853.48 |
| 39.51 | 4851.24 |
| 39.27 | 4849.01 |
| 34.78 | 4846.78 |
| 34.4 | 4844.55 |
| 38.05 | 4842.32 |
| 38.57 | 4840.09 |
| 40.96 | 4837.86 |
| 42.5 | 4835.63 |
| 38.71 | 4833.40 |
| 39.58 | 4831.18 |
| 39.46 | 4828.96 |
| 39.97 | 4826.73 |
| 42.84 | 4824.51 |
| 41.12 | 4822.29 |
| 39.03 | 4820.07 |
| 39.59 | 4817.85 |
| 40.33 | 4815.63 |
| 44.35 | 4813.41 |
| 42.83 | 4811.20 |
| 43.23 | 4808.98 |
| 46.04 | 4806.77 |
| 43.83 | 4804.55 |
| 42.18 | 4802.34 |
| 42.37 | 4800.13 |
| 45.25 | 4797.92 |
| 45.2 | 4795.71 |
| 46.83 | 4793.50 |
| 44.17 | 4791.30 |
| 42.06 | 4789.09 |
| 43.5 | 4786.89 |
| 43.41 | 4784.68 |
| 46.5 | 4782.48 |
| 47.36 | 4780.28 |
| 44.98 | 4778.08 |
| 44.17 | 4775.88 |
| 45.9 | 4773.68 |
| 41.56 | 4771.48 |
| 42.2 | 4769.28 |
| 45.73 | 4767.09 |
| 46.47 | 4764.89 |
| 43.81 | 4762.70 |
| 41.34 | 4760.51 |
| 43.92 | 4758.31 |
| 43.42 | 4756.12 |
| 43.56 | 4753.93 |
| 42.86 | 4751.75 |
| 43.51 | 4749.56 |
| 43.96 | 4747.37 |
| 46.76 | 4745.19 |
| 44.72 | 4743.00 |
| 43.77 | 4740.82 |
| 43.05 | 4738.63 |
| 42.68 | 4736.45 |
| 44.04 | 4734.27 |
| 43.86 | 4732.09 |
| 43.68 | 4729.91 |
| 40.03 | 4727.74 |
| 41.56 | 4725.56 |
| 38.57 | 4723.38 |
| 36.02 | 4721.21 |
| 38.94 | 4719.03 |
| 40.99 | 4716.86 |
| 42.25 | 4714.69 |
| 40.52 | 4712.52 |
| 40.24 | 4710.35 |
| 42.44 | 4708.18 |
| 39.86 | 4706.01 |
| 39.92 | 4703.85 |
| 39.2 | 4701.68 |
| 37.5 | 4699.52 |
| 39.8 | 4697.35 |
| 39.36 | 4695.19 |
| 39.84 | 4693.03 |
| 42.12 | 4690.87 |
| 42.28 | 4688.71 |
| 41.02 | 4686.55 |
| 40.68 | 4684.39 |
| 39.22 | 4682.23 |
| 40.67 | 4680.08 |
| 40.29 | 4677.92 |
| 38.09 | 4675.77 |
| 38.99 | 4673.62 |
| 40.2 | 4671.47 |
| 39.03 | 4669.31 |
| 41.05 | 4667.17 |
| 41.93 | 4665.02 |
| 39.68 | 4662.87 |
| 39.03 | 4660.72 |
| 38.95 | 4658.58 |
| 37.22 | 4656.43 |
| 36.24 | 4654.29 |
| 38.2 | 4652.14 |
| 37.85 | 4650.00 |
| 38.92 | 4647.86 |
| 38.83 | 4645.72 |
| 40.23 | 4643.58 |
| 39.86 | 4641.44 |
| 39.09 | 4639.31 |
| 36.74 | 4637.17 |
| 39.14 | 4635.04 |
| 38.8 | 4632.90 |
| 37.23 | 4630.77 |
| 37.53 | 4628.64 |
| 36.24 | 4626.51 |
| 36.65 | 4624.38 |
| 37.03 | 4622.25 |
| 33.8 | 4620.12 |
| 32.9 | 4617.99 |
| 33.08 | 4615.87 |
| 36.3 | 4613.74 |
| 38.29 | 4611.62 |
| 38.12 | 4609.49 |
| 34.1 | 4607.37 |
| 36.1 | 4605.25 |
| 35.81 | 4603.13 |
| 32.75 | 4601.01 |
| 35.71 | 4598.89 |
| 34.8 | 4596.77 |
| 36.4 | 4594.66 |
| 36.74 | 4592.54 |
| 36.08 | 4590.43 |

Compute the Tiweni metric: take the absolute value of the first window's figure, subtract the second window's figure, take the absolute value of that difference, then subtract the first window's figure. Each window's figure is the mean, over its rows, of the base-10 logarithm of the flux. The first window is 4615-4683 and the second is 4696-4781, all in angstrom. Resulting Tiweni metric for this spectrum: -1.54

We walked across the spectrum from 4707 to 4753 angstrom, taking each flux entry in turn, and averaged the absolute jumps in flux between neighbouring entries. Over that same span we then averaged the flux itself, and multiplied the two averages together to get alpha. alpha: 65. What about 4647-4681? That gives 47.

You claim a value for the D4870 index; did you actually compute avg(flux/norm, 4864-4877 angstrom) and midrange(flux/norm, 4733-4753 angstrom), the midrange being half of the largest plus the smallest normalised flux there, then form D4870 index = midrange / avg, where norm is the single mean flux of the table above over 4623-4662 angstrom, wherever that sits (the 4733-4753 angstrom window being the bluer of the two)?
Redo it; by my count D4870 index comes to 1.28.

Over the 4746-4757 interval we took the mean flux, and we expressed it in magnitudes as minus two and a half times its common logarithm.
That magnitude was -4.10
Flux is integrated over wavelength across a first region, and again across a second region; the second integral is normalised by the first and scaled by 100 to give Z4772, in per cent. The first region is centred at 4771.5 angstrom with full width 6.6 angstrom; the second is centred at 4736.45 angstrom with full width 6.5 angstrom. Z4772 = 99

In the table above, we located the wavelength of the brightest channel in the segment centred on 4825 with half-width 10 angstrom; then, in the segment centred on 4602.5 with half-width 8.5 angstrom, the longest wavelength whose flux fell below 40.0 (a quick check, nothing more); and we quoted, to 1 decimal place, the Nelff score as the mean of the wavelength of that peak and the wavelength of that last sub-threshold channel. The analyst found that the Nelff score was 4717.0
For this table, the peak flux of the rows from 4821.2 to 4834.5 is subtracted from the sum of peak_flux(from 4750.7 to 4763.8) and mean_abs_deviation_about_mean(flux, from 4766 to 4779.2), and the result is 2.6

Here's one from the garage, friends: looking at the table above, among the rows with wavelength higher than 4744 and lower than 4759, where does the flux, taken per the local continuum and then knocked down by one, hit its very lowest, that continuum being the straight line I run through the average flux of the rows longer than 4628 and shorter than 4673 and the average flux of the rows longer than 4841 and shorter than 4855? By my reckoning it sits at 4751.75 angstrom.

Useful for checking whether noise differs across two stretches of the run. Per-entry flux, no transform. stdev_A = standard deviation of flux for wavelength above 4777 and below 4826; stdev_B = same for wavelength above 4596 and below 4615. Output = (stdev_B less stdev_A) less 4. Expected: -4.5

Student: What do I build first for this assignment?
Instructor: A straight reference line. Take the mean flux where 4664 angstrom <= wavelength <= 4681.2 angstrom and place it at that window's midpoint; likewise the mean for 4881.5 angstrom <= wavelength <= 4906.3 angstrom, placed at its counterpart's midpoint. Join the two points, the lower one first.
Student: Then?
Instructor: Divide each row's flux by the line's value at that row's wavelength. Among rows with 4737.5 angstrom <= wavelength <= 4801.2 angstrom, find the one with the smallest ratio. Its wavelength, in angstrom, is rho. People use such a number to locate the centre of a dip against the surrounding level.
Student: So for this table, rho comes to 4760.51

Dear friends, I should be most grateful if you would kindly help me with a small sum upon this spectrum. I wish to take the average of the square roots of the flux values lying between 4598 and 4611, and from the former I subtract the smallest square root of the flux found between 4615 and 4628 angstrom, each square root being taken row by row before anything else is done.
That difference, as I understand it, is 0.2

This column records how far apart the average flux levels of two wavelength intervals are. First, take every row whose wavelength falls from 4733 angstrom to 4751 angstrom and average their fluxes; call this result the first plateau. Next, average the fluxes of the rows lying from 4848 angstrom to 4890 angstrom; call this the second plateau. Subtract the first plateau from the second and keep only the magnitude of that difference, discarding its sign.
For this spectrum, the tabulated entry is 9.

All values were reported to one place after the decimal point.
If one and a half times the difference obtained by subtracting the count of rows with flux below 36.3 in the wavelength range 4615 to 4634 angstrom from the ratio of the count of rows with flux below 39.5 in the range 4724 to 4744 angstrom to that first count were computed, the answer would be -6.0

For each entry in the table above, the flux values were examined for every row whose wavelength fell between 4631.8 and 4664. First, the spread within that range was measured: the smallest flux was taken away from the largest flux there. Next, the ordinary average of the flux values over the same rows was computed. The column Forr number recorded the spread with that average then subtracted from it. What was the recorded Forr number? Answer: -35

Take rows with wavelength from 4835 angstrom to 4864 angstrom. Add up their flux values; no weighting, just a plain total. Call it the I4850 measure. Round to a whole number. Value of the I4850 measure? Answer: 489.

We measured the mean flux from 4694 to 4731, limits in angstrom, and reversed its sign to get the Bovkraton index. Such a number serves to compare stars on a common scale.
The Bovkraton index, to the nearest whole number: -40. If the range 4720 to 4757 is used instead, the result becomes -43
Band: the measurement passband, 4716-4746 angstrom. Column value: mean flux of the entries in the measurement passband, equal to 42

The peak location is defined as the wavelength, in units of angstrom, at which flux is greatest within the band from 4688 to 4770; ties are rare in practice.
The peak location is 4745.19 angstrom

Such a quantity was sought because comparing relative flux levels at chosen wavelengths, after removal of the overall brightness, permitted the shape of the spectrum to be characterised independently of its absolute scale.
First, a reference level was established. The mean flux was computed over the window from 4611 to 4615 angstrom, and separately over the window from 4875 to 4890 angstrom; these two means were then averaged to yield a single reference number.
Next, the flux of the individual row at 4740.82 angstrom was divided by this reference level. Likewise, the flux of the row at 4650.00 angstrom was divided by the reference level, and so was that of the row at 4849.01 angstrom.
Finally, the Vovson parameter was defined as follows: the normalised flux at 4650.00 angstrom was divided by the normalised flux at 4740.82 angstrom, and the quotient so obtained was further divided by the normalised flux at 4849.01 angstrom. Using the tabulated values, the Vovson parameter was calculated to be 0.78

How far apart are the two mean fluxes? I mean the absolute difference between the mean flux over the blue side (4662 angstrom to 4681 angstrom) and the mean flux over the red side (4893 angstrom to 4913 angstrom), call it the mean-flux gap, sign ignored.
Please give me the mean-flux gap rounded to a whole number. 7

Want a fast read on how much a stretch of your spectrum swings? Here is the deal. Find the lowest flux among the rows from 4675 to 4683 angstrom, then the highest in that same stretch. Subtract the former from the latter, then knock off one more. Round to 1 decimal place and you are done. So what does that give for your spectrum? 1.6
